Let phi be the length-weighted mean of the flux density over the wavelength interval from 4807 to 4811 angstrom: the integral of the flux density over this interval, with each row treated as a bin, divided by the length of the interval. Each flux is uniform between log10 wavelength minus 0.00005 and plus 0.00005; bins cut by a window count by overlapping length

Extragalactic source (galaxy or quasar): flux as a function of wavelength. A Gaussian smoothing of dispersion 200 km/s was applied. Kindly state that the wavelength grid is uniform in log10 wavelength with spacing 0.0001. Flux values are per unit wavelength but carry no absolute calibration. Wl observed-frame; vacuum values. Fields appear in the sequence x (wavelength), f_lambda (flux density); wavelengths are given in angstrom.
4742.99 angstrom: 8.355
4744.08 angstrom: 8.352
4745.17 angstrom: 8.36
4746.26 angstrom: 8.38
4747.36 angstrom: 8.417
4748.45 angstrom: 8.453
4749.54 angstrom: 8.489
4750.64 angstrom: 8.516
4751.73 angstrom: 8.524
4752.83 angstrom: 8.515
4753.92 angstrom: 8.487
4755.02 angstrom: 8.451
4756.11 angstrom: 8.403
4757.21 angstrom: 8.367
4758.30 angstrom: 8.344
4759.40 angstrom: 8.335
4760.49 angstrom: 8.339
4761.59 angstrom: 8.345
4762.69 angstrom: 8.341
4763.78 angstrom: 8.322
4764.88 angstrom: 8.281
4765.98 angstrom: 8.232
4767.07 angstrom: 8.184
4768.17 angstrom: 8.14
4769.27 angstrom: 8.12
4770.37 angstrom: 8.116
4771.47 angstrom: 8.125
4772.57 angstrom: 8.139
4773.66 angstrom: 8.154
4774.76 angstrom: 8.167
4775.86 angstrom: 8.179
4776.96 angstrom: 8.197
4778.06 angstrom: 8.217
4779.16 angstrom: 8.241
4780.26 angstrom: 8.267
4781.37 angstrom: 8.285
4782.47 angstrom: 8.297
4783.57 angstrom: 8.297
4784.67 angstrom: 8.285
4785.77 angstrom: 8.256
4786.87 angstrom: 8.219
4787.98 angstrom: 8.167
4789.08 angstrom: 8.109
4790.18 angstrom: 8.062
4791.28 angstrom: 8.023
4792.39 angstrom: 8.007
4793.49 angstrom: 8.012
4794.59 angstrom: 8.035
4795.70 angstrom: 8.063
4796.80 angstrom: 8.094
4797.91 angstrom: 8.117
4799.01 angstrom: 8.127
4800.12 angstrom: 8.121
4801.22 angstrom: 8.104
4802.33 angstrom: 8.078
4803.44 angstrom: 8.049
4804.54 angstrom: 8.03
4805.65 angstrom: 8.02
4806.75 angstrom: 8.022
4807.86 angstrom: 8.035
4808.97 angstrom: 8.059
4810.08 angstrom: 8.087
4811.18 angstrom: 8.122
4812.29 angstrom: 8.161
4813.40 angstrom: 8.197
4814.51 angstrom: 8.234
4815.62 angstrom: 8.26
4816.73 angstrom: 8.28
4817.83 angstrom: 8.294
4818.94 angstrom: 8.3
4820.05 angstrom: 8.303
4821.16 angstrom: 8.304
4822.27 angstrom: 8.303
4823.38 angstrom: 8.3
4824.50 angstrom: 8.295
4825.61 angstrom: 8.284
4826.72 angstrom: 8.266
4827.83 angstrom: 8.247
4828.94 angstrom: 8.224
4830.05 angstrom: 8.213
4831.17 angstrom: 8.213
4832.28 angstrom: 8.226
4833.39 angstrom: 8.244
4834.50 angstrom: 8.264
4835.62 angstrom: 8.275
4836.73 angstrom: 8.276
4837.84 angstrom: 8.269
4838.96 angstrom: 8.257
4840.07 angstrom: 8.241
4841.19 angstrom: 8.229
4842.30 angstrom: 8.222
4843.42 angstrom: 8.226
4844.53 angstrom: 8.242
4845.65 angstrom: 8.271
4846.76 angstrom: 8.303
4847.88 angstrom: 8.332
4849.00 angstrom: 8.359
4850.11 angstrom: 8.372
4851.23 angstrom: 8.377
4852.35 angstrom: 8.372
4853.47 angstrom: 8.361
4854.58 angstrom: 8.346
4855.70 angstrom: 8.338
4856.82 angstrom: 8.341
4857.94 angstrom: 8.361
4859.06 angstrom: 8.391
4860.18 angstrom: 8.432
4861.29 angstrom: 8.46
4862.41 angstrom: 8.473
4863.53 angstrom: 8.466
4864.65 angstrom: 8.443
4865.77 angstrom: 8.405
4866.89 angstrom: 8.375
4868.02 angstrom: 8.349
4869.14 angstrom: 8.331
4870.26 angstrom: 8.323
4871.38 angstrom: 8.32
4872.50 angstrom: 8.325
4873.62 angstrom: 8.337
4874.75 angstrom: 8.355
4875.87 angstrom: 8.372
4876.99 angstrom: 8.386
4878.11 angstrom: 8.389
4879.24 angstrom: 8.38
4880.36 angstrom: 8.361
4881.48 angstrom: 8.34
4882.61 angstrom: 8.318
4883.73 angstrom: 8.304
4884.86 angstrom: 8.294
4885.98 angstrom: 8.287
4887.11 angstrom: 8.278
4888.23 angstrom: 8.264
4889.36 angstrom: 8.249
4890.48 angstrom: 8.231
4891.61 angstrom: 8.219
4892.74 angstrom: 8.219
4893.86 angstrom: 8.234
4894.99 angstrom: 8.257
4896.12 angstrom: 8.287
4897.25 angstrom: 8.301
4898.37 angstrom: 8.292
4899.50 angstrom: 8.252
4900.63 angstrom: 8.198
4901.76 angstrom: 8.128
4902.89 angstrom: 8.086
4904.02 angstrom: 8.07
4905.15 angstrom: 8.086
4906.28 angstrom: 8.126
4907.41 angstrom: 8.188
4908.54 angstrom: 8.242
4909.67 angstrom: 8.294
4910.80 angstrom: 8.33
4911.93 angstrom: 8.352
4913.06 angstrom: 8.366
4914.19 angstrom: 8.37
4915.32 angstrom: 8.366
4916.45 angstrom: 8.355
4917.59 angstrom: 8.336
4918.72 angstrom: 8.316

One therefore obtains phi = 8.1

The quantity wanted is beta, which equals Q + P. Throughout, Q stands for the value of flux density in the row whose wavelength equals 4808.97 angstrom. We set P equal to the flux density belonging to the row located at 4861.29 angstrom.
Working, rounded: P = 8.46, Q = 8.059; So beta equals 16.52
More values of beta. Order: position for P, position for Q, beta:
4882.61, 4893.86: 16.55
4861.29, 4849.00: 16.82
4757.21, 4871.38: 16.69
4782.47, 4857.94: 16.66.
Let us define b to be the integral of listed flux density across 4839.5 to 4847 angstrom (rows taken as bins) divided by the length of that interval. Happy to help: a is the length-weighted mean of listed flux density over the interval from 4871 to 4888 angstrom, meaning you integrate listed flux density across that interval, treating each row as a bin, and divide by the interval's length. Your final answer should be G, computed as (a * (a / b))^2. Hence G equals 71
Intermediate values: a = 8.34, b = 8.25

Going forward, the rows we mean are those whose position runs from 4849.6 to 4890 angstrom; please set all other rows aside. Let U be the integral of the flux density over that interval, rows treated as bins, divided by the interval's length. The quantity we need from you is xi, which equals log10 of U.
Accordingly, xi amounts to 0.922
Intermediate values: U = 8.36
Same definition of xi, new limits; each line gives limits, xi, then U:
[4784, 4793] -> 0.911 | 8.15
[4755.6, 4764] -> 0.922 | 8.35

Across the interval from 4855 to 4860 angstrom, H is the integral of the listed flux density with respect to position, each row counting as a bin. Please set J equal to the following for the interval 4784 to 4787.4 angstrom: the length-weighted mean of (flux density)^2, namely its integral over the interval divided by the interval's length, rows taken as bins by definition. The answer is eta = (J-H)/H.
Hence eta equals 0.6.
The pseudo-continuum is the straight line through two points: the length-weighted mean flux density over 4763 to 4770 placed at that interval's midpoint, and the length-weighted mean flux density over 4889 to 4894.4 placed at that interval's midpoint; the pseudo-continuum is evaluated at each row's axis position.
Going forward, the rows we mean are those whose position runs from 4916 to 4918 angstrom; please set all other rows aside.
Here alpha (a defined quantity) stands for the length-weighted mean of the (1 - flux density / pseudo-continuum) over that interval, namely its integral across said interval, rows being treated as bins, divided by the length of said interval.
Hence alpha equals -0.013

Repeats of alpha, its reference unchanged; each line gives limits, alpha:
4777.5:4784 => -0.006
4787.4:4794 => 0.019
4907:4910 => 0.000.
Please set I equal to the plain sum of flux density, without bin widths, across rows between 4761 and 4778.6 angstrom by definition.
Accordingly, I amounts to 131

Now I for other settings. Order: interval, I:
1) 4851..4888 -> 276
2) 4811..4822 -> 82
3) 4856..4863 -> 50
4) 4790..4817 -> 202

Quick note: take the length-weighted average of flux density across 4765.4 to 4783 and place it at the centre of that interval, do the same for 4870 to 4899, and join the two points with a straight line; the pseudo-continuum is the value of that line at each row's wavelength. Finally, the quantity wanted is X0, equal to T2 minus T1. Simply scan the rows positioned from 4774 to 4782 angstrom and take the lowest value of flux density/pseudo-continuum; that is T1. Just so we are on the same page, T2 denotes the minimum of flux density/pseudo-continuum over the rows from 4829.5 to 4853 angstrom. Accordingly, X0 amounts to -0.002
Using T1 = 1.00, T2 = 1.00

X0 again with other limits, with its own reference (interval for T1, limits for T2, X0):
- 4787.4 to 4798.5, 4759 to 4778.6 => 0.016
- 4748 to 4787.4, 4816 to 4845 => 0.004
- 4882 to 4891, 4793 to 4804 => -0.014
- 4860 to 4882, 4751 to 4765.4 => 0.009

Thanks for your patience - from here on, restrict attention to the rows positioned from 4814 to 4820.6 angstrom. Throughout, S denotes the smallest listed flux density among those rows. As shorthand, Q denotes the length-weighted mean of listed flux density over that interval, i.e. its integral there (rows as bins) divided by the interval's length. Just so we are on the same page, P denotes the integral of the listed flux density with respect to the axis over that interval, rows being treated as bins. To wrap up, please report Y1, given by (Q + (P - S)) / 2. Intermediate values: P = 54.7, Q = 8.29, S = 8.234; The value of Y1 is 27.4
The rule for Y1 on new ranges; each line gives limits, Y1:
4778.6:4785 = 26.5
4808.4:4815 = 26.9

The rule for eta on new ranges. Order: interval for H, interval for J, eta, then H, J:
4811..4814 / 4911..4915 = 1.9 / 24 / 70.0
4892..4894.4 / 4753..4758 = 2.6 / 20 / 71.1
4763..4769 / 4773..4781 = 0.4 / 49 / 67.3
